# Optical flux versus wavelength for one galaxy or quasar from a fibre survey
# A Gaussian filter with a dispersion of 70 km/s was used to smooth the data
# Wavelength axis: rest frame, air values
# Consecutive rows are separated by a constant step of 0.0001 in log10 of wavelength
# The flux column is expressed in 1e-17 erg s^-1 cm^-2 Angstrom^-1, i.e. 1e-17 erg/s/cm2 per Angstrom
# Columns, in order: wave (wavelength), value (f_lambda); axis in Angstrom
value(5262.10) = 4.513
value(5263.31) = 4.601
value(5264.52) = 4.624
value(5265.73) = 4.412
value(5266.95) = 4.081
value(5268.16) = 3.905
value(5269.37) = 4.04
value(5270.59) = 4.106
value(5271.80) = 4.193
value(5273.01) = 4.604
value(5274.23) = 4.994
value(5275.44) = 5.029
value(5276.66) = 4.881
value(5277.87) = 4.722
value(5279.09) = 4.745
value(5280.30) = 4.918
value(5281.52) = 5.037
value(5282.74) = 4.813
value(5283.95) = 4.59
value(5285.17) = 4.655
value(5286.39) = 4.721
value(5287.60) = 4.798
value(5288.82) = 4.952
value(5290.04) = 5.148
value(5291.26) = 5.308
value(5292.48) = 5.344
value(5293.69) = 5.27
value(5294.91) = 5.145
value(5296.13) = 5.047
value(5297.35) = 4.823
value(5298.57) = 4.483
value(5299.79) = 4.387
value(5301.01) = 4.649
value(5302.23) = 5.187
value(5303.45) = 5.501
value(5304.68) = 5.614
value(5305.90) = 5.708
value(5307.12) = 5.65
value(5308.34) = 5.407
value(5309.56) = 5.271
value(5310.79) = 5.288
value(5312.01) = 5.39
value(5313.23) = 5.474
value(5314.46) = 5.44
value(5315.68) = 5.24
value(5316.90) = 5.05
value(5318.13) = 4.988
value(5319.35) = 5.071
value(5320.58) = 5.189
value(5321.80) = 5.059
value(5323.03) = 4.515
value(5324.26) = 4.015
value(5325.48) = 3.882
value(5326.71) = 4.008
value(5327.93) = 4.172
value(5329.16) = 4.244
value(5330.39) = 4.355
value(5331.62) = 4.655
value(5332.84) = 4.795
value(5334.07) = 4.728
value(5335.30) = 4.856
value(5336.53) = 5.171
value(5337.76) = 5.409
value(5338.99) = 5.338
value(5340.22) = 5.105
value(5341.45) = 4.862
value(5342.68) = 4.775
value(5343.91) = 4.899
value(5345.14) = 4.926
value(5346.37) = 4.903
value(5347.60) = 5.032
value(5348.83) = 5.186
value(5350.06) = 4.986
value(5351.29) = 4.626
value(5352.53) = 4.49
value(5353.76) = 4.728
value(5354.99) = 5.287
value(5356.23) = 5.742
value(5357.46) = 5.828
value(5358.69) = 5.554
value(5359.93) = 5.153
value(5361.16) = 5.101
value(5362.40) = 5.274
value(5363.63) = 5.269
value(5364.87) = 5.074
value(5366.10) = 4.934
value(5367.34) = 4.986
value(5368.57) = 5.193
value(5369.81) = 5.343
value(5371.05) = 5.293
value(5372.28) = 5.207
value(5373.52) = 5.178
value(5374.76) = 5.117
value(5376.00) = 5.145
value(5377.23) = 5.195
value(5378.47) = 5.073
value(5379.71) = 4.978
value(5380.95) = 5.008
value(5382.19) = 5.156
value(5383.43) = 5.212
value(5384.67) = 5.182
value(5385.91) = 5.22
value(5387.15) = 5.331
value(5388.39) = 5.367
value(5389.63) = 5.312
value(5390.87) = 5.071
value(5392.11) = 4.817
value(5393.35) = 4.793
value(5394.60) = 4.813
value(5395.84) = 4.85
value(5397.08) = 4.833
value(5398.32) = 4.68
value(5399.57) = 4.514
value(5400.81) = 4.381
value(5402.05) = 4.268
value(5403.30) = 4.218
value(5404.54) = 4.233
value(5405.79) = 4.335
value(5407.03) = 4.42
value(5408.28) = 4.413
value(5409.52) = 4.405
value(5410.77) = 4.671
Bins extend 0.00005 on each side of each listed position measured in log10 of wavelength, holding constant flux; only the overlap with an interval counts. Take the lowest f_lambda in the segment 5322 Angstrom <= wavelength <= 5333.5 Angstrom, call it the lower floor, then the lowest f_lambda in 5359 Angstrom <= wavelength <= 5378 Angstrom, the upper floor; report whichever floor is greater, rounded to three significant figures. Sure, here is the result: 4.93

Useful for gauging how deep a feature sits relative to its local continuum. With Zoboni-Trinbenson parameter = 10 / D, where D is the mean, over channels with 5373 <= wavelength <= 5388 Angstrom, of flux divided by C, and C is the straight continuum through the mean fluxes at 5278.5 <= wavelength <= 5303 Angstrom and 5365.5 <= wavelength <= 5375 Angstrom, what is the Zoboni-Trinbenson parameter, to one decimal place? 10.1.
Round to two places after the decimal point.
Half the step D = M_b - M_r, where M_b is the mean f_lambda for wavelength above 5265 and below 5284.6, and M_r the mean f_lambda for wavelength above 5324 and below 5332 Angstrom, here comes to 0.19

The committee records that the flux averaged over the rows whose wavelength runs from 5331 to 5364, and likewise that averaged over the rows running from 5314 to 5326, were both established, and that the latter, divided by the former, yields 0.96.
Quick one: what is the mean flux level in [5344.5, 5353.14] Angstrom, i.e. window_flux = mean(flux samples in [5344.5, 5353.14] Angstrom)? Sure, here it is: 4.88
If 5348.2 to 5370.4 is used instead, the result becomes 5.15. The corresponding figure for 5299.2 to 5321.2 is 5.25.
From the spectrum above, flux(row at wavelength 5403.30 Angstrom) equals 4.218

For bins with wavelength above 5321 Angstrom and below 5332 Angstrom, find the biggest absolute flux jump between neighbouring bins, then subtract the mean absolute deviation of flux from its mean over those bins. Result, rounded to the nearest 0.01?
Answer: 0.26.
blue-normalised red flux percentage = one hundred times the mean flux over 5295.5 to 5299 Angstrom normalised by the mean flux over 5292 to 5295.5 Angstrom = 91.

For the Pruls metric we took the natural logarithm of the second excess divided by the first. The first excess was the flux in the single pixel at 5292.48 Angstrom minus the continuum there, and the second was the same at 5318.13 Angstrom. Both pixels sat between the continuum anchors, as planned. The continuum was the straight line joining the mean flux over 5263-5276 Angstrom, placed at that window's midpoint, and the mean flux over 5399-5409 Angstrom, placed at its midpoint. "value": -0.5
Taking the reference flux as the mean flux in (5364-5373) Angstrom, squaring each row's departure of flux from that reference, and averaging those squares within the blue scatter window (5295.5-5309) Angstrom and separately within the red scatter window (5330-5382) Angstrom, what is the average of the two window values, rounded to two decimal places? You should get 0.15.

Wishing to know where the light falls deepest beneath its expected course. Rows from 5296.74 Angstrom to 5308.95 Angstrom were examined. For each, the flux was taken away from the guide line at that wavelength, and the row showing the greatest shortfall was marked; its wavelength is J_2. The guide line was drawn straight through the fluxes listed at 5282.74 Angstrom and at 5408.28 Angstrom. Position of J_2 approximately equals 5299.79 Angstrom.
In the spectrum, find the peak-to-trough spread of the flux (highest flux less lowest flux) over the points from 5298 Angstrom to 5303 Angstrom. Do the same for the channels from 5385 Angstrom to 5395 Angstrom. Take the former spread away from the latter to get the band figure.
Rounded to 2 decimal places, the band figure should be -0.23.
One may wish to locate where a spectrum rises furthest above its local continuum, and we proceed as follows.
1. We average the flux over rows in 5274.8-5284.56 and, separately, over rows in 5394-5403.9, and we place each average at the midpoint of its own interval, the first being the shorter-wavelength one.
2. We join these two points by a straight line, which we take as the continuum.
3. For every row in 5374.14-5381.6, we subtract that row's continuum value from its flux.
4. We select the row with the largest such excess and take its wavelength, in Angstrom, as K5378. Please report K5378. 5377.23 Angstrom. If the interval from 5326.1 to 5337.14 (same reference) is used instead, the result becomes 5336.53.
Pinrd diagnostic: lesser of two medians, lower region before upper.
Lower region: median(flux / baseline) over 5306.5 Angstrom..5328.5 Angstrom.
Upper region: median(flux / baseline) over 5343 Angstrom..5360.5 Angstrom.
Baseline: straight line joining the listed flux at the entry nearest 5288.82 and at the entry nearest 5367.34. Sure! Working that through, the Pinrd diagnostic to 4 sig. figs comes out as 1.006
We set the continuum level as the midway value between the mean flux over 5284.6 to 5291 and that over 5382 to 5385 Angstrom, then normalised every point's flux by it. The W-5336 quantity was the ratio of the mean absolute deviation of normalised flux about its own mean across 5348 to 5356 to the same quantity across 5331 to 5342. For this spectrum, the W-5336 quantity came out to 1.1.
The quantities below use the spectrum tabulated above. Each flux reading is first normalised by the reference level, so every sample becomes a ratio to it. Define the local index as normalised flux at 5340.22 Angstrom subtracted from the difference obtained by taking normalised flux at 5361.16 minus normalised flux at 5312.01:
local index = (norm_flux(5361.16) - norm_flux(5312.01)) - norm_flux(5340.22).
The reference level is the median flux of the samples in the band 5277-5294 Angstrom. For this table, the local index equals -1.11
